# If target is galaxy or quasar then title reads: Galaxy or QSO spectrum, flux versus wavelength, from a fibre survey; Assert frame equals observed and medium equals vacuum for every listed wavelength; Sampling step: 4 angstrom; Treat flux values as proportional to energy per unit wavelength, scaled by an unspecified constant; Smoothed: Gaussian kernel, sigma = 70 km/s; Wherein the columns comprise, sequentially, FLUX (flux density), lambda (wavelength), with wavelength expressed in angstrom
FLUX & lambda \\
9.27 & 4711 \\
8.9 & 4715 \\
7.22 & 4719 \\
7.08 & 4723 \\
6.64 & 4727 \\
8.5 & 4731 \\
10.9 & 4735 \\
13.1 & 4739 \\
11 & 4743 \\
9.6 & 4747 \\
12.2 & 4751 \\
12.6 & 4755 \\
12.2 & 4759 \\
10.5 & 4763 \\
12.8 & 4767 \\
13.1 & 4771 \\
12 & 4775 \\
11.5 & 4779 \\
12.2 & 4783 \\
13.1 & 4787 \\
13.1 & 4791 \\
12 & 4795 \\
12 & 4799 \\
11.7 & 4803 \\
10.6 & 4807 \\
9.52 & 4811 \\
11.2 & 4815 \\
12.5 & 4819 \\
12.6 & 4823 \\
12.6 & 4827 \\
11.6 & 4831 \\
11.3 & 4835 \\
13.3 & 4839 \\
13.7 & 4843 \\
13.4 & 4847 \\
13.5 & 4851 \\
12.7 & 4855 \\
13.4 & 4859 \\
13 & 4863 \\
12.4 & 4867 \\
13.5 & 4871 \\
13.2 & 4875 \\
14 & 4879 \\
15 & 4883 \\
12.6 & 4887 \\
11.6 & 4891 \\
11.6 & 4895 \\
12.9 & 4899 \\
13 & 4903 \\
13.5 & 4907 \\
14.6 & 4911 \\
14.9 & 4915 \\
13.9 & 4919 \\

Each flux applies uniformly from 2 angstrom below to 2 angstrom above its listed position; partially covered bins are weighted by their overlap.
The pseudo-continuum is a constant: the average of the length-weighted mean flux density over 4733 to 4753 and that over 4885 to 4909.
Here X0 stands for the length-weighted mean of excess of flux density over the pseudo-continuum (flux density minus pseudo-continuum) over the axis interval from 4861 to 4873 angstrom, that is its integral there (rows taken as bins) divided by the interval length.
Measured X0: 1.0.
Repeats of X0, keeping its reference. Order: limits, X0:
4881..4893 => 1.1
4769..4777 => 0.6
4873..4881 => 1.7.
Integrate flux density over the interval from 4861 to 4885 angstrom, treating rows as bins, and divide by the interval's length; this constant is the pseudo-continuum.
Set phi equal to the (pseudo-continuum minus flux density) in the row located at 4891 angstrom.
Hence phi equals 1.9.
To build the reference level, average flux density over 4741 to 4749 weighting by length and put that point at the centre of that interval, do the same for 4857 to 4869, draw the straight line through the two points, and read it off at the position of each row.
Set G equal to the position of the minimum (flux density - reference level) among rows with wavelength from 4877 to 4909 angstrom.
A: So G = 4895 angstrom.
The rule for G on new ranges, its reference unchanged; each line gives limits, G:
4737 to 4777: 4747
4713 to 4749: 4727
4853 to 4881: 4867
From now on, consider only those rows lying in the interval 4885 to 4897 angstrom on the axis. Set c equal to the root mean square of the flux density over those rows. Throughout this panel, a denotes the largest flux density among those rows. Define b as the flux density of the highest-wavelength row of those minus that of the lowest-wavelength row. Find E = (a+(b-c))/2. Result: -0.2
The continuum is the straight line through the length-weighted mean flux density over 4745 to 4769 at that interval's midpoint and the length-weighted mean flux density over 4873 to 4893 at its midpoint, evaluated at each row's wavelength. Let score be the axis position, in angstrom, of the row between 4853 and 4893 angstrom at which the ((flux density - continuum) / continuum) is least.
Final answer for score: 4891 angstrom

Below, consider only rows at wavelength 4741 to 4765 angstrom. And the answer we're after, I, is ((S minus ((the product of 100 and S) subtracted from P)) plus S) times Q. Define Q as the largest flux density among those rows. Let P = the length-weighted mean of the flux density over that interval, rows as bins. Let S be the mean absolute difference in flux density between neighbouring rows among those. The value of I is 1528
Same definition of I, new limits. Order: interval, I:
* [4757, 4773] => 1756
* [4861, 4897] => 1182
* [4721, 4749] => 2191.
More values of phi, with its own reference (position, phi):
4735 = 2.6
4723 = 6.4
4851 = 0.0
